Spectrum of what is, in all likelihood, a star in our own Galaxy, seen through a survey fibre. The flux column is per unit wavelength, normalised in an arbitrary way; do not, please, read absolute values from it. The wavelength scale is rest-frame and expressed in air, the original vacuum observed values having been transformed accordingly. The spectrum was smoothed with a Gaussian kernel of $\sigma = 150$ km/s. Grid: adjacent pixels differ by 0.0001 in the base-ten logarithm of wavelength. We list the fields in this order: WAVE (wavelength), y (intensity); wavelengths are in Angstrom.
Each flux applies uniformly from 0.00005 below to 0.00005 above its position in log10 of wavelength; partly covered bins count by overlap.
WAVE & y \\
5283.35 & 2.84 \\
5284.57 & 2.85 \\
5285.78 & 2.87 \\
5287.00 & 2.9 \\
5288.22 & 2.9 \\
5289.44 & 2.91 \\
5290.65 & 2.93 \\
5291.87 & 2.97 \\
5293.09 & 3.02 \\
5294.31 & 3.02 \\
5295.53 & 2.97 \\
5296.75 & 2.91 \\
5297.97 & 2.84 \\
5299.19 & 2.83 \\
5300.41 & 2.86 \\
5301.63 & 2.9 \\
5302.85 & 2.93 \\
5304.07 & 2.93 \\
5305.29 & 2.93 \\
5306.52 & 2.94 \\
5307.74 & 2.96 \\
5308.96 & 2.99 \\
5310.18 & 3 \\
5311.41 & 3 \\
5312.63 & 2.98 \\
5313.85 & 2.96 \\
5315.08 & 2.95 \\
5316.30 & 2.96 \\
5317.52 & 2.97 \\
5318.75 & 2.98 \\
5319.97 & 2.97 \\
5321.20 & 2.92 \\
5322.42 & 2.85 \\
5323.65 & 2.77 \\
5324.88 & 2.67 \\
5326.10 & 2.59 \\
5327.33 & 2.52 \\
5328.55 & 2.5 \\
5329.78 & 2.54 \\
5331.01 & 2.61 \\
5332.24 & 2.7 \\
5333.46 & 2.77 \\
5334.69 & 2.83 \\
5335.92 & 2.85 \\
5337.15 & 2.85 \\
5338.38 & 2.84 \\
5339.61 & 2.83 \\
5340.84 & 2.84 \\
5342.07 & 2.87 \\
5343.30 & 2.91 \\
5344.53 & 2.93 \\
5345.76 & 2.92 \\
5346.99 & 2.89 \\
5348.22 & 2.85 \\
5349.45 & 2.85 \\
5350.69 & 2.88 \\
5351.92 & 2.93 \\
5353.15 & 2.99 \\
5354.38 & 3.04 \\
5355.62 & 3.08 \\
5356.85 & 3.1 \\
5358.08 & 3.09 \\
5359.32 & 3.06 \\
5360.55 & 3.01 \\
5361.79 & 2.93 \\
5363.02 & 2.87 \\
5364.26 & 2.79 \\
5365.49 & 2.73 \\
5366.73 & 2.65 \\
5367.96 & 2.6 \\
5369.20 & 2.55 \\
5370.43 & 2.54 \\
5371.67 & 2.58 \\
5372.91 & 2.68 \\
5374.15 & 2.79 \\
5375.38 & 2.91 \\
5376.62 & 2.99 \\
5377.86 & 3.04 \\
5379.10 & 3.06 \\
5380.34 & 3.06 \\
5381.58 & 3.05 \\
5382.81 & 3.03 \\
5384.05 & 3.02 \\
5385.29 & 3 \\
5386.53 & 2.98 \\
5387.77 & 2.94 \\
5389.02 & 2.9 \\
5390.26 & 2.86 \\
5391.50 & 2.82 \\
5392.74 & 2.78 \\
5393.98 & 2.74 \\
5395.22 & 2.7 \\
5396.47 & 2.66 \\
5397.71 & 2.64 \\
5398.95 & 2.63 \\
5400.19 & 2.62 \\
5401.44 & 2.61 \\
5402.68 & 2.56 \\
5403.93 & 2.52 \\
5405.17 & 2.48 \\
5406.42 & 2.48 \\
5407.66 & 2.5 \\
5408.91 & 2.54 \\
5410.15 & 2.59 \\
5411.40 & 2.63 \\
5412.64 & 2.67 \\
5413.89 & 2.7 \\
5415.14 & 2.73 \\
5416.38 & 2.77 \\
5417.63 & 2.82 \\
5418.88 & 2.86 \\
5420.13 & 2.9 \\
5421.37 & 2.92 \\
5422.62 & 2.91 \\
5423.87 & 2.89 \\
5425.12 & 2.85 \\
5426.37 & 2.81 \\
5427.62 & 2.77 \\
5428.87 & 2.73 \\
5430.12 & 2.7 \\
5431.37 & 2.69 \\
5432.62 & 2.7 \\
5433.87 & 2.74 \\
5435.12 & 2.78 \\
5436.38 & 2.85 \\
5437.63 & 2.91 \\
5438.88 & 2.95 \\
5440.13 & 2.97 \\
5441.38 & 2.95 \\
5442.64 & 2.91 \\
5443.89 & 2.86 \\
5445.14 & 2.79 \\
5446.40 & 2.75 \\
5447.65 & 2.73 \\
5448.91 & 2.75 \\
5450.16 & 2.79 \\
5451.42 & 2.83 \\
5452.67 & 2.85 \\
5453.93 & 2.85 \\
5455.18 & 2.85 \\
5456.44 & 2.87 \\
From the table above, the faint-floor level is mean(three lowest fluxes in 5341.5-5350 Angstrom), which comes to 2.86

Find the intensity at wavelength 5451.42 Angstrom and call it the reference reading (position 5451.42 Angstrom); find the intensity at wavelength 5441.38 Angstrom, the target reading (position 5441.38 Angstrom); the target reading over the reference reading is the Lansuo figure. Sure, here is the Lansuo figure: 1.042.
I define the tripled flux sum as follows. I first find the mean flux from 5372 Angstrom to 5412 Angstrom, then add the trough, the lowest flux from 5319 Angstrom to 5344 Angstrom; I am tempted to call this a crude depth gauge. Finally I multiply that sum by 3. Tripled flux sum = 15.8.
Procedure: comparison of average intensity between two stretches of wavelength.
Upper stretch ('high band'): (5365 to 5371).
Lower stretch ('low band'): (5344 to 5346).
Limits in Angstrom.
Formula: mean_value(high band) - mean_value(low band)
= -0.31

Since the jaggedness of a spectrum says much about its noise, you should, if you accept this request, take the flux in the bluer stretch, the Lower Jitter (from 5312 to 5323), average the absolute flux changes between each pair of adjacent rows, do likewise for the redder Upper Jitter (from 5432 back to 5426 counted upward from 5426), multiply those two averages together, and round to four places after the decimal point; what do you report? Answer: 0.0007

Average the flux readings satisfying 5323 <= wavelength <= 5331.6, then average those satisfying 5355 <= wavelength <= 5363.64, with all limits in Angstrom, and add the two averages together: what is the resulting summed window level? 5.62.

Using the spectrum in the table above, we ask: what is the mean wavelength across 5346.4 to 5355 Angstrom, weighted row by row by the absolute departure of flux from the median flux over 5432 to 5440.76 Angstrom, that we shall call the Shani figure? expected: 5352.8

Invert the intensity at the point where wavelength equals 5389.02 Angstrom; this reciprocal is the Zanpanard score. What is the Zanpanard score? 0.345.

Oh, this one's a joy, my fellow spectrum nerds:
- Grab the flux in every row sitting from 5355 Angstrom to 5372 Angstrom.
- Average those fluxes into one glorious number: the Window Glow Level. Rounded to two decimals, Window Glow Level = 2.83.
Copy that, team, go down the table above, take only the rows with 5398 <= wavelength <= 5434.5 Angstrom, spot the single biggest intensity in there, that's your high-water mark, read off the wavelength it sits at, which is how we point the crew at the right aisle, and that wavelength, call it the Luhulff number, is 5421.37 Angstrom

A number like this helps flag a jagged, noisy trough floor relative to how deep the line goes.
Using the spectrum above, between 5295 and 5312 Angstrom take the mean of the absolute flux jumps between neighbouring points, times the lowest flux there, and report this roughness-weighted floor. 0.067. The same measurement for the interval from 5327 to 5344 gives 0.090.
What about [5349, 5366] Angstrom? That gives 0.130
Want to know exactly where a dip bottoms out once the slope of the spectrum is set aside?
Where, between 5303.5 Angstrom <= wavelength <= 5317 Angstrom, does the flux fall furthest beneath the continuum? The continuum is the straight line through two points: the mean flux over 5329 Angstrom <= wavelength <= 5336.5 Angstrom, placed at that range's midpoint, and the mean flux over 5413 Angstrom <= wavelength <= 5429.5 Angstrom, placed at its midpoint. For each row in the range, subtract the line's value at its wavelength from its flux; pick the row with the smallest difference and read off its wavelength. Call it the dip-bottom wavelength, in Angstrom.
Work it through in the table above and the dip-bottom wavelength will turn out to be 5305.29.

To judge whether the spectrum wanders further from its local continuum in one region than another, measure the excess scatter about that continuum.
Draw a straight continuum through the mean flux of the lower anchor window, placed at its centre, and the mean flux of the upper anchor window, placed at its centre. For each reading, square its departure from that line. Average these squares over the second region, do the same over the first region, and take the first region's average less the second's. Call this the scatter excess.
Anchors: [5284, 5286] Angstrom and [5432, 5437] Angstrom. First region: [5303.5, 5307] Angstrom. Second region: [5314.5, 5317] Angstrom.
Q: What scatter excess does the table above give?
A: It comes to -0.006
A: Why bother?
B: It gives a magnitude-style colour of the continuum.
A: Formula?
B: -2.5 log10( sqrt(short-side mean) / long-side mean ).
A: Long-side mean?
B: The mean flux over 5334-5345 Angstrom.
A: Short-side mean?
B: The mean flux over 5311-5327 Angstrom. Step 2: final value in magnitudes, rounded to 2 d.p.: 0.57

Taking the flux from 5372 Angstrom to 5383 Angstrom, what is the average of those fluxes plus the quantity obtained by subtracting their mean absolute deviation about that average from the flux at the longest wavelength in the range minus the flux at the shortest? 3.2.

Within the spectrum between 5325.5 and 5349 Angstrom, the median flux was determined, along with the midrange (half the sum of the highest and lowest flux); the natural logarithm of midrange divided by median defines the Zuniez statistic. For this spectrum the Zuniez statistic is -0.05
